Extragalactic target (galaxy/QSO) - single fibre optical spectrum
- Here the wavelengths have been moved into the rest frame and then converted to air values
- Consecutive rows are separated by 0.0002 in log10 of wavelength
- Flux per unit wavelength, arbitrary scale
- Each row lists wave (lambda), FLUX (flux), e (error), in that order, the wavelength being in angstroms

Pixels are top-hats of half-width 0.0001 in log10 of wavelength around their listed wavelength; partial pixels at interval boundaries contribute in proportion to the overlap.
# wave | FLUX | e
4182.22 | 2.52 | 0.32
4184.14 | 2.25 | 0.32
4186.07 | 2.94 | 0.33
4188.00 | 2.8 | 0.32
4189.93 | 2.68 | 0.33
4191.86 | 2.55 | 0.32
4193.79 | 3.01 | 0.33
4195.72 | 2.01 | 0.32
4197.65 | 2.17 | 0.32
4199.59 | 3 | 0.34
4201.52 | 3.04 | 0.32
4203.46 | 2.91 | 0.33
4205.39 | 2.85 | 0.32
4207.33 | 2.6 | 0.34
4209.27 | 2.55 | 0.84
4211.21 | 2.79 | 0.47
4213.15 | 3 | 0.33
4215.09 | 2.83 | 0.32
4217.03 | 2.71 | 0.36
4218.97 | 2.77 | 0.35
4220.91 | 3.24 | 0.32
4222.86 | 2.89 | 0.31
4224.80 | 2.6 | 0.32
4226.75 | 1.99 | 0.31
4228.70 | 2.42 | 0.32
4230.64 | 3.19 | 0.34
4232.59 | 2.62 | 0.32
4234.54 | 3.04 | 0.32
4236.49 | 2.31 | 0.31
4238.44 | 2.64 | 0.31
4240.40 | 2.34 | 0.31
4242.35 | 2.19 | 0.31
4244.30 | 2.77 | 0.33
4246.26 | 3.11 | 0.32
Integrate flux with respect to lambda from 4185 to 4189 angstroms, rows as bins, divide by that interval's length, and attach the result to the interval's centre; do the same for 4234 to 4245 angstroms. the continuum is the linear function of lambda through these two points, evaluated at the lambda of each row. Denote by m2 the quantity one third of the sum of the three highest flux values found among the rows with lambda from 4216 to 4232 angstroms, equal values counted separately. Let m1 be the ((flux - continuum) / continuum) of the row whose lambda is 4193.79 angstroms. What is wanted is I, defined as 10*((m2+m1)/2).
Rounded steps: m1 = 0.07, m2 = 3.11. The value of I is 15.9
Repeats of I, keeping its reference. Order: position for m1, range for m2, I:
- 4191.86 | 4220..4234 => 15.1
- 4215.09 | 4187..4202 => 15.4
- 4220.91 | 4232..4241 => 15.0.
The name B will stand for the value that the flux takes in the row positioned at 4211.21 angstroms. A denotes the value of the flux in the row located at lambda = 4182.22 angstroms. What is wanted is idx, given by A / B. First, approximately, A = 2.52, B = 2.79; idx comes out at 0.9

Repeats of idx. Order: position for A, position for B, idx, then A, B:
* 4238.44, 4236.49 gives 1.1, 2.64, 2.31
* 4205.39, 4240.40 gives 1.2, 2.85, 2.34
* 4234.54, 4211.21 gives 1.1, 3.04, 2.79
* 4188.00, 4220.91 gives 0.9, 2.8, 3.24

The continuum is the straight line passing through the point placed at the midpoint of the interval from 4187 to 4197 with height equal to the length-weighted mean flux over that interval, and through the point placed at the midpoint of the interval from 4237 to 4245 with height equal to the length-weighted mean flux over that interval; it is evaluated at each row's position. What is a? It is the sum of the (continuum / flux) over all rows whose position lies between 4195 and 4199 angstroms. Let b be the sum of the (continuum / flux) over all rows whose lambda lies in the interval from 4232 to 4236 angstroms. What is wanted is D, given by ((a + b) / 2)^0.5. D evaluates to 1.46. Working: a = 2.48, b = 1.77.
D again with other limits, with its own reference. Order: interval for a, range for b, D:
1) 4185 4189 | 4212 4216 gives 1.33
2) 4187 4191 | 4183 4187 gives 1.41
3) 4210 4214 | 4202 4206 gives 1.33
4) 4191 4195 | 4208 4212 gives 1.38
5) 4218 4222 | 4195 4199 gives 1.44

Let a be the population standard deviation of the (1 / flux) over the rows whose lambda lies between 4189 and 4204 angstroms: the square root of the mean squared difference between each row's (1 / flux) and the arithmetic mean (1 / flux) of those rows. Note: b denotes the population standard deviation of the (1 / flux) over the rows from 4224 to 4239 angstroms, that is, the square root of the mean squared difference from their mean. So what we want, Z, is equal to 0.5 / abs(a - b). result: 114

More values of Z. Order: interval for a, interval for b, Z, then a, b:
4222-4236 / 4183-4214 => 51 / 0.059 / 0.049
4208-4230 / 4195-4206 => 27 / 0.049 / 0.067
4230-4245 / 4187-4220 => 148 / 0.048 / 0.044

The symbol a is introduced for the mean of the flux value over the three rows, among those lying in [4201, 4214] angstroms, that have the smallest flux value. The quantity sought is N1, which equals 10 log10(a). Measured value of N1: 4.23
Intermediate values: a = 2.65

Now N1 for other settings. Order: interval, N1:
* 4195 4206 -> 3.70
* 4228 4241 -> 3.72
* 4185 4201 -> 3.51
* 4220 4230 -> 3.69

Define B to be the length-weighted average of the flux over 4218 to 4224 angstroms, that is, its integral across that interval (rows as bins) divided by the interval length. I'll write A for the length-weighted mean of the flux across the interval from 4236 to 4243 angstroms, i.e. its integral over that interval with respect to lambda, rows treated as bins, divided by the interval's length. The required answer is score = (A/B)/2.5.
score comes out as 0.322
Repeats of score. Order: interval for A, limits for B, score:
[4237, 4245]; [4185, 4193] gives 0.360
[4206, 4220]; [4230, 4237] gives 0.393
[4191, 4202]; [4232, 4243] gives 0.413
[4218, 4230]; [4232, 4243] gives 0.422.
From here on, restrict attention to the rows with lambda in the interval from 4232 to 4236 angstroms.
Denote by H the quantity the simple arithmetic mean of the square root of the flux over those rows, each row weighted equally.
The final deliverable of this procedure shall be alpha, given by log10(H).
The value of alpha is 0.226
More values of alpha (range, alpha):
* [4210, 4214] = 0.231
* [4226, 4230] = 0.171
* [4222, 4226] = 0.219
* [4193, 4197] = 0.198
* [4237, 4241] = 0.198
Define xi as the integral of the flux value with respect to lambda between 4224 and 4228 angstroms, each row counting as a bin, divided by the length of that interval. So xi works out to 2.29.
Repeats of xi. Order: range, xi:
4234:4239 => 2.63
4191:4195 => 2.74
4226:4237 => 2.62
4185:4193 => 2.74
